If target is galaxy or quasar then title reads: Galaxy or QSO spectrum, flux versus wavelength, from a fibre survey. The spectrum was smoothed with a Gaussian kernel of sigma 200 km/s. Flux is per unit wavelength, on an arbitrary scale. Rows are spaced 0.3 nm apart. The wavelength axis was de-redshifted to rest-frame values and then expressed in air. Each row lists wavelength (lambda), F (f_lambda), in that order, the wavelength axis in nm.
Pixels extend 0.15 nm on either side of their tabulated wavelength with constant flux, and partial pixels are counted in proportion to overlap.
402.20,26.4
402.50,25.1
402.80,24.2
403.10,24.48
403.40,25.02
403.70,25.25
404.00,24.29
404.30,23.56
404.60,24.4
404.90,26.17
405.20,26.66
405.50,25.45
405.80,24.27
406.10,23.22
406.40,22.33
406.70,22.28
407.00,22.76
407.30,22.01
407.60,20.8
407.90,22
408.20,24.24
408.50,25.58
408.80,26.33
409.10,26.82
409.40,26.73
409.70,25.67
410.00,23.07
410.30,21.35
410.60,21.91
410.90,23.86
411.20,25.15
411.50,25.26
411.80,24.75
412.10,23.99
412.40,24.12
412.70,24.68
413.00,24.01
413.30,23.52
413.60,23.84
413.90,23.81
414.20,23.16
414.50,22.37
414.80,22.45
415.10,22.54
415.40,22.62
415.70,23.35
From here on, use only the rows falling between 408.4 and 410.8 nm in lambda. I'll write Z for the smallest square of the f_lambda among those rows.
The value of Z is 456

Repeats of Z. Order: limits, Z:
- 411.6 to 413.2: 576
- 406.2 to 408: 433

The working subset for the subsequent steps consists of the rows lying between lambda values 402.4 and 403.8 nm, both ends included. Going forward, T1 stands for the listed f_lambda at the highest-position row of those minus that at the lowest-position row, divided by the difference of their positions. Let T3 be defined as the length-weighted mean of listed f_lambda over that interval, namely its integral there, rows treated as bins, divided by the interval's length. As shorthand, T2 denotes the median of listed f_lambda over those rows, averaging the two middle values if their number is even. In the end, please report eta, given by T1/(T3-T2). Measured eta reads -1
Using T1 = 0.1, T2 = 25.0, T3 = 24.8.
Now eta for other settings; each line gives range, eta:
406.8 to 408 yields 8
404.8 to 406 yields 7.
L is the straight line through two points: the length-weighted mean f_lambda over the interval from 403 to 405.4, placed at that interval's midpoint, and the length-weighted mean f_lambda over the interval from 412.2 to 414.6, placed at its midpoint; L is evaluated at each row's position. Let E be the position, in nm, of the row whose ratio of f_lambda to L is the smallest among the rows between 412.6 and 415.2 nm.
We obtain 414.50 nm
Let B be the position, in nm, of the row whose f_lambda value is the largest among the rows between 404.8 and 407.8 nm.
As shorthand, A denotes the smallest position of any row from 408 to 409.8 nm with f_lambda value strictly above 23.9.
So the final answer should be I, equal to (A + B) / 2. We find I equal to 406.70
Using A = 408.20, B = 405.20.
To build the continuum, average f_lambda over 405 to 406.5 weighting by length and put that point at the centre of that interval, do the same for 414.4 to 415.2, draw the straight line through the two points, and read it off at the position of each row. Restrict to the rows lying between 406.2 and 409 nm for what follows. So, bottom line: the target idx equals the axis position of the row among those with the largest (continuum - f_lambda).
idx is 407.60 nm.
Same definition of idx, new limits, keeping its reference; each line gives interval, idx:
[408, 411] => 410.30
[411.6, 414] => 413.30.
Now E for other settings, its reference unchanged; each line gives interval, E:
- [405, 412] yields 407.60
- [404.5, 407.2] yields 406.70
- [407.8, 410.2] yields 407.90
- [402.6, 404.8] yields 404.30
